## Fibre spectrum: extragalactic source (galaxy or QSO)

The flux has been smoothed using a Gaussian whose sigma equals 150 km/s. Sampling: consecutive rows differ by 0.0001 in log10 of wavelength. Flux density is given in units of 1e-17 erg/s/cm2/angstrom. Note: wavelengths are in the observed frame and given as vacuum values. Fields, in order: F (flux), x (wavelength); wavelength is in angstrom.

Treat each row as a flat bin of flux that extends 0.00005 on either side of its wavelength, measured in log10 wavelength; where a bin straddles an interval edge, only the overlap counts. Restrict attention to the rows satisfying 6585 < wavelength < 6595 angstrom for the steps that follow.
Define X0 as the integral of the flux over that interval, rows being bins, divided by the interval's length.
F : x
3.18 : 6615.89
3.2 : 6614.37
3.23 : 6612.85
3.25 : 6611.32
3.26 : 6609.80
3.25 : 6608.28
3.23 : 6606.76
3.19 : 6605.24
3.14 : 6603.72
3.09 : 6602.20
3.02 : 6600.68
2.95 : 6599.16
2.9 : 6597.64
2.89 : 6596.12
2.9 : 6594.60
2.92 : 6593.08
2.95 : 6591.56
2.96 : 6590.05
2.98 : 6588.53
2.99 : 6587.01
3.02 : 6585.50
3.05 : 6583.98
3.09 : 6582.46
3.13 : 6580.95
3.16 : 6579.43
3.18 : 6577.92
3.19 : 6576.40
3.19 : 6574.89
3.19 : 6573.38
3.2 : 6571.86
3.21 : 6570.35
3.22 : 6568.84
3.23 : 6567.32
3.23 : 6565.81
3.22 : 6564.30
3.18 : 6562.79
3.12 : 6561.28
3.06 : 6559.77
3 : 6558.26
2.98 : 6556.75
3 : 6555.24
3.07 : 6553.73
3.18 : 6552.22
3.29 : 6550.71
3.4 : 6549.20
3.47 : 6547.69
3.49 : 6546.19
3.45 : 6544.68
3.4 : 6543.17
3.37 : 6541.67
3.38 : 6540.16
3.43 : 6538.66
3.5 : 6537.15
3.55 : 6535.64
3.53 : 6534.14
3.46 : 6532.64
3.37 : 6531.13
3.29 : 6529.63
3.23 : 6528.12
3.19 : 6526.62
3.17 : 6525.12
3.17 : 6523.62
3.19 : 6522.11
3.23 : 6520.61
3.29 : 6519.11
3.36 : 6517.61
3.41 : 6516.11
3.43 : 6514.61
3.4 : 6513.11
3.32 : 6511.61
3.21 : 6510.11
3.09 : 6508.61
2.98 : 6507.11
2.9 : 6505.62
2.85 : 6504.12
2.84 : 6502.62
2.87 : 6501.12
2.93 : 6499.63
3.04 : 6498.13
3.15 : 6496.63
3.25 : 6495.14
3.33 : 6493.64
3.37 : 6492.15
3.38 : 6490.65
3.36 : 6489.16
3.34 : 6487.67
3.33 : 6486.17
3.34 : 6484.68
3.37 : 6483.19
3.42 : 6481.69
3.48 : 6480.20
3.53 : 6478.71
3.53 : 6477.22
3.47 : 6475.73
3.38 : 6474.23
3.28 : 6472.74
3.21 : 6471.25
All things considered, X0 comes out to 2.96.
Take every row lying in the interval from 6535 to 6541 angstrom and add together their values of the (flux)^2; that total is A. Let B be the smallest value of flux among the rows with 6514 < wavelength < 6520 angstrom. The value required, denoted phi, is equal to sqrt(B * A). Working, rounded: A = 48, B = 3.29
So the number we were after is 12.6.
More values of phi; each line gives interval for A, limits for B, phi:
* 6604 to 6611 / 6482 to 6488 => 11.8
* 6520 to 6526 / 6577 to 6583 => 11.2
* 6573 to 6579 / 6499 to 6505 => 10.7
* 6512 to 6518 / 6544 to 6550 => 12.5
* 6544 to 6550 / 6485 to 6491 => 12.6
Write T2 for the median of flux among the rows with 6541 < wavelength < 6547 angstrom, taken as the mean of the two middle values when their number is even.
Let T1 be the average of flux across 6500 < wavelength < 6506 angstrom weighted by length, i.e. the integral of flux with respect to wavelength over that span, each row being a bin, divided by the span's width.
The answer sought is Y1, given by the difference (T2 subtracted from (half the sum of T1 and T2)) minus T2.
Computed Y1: -3.70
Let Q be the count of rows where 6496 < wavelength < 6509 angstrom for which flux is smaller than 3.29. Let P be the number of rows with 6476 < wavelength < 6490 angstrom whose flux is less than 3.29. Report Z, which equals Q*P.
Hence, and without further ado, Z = 0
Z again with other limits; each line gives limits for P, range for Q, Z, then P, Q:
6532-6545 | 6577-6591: 0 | 0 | 9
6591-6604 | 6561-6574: 81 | 9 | 9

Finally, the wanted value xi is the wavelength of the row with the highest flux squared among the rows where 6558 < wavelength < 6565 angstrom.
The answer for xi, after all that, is 6564.30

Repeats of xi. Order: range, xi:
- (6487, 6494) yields 6490.65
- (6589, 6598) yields 6590.05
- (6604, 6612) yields 6609.80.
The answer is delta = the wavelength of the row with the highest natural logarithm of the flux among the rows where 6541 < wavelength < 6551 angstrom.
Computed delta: 6546.19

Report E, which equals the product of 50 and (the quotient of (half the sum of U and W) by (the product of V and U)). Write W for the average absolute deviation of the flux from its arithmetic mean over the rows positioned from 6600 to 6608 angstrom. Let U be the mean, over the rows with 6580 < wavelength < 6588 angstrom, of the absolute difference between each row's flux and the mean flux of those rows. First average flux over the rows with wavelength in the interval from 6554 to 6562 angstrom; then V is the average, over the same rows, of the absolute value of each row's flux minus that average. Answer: 1327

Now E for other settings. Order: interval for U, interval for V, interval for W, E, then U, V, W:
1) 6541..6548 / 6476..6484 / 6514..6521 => 1165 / 0.041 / 0.057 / 0.067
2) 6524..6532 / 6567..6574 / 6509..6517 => 4401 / 0.064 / 0.012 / 0.071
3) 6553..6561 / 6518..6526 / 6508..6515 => 2660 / 0.034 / 0.040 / 0.112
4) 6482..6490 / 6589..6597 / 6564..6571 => 1482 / 0.014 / 0.025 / 0.006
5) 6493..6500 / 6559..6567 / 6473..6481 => 582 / 0.124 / 0.058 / 0.042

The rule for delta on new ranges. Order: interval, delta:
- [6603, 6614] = 6609.80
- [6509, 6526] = 6514.61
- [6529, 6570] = 6535.64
